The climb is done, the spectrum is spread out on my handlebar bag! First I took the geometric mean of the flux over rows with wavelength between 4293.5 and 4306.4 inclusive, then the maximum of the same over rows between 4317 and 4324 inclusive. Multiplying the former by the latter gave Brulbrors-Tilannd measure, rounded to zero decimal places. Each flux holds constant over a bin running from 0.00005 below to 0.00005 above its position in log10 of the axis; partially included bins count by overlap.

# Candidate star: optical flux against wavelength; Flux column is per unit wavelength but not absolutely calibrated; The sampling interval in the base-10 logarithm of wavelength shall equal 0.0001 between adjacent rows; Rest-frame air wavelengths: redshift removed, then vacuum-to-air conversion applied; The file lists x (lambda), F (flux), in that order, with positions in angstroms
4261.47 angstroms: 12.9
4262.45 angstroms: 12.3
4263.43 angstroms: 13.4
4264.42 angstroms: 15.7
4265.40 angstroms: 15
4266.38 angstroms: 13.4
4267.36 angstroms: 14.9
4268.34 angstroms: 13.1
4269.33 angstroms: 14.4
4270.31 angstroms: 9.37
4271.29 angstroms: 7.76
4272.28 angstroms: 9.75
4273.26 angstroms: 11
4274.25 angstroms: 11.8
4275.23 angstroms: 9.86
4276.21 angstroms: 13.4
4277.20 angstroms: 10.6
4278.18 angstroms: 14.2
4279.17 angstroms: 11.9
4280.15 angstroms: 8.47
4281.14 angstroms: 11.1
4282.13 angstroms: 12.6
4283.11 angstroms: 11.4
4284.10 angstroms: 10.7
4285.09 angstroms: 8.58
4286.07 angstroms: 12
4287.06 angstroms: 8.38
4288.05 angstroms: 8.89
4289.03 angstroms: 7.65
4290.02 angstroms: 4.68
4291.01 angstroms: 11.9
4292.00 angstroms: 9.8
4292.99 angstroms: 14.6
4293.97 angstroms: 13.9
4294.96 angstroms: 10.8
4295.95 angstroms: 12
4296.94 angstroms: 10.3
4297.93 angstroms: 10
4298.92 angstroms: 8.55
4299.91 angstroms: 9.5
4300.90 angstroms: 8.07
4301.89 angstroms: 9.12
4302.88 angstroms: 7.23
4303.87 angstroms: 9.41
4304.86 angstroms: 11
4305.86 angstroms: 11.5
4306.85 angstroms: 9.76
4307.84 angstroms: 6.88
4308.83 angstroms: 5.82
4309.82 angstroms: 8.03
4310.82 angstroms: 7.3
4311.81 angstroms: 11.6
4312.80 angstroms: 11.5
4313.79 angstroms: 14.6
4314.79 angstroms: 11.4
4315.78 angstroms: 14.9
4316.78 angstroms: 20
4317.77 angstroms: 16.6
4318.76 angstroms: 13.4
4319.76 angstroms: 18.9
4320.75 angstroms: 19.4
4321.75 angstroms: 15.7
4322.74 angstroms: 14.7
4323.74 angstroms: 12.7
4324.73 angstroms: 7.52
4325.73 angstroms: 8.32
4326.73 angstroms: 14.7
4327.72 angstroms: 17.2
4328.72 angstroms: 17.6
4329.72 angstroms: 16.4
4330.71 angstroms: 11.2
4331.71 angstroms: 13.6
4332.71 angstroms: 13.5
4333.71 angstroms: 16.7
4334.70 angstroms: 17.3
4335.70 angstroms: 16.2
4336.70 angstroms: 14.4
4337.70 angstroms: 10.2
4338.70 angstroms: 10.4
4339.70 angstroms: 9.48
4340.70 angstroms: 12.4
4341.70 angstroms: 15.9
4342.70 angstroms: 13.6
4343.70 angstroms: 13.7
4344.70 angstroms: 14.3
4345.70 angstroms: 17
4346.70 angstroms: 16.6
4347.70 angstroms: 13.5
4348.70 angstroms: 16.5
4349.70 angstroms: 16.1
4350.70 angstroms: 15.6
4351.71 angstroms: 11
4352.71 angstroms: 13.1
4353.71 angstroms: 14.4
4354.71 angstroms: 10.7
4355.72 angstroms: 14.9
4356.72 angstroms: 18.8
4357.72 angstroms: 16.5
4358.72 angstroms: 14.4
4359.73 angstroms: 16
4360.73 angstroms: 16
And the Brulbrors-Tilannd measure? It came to 193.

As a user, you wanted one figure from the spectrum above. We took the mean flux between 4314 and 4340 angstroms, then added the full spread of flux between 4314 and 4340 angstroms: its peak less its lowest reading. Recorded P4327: 27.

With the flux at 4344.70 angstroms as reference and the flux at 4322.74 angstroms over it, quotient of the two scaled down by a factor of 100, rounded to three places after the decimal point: 0.010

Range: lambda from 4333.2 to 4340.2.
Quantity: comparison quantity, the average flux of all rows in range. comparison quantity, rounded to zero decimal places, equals 14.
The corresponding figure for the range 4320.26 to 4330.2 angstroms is 14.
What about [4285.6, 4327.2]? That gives 11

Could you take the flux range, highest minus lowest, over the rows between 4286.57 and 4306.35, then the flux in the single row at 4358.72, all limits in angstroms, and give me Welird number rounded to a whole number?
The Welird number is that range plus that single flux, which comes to 24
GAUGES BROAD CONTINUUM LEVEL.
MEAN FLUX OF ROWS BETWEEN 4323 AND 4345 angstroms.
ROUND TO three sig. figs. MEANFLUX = 13.5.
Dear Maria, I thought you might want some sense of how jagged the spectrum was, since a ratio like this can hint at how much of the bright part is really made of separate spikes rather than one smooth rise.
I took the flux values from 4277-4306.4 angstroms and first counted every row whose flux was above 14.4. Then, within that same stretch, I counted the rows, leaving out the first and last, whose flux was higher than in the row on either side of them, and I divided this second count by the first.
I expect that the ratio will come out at 9.0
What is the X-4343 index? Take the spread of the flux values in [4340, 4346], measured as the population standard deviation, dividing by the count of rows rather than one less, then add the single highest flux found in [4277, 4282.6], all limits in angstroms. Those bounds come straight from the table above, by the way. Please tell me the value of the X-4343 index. 16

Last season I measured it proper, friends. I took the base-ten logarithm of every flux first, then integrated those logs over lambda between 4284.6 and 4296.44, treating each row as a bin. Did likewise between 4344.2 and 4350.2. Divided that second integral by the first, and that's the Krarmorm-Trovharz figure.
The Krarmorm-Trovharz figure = 0.61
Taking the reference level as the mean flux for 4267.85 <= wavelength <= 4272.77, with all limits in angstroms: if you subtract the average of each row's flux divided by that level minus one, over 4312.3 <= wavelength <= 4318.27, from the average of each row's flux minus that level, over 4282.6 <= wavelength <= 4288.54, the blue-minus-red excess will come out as -1.2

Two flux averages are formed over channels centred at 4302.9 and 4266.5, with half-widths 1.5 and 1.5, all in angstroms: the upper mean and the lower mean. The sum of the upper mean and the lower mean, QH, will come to 23.0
